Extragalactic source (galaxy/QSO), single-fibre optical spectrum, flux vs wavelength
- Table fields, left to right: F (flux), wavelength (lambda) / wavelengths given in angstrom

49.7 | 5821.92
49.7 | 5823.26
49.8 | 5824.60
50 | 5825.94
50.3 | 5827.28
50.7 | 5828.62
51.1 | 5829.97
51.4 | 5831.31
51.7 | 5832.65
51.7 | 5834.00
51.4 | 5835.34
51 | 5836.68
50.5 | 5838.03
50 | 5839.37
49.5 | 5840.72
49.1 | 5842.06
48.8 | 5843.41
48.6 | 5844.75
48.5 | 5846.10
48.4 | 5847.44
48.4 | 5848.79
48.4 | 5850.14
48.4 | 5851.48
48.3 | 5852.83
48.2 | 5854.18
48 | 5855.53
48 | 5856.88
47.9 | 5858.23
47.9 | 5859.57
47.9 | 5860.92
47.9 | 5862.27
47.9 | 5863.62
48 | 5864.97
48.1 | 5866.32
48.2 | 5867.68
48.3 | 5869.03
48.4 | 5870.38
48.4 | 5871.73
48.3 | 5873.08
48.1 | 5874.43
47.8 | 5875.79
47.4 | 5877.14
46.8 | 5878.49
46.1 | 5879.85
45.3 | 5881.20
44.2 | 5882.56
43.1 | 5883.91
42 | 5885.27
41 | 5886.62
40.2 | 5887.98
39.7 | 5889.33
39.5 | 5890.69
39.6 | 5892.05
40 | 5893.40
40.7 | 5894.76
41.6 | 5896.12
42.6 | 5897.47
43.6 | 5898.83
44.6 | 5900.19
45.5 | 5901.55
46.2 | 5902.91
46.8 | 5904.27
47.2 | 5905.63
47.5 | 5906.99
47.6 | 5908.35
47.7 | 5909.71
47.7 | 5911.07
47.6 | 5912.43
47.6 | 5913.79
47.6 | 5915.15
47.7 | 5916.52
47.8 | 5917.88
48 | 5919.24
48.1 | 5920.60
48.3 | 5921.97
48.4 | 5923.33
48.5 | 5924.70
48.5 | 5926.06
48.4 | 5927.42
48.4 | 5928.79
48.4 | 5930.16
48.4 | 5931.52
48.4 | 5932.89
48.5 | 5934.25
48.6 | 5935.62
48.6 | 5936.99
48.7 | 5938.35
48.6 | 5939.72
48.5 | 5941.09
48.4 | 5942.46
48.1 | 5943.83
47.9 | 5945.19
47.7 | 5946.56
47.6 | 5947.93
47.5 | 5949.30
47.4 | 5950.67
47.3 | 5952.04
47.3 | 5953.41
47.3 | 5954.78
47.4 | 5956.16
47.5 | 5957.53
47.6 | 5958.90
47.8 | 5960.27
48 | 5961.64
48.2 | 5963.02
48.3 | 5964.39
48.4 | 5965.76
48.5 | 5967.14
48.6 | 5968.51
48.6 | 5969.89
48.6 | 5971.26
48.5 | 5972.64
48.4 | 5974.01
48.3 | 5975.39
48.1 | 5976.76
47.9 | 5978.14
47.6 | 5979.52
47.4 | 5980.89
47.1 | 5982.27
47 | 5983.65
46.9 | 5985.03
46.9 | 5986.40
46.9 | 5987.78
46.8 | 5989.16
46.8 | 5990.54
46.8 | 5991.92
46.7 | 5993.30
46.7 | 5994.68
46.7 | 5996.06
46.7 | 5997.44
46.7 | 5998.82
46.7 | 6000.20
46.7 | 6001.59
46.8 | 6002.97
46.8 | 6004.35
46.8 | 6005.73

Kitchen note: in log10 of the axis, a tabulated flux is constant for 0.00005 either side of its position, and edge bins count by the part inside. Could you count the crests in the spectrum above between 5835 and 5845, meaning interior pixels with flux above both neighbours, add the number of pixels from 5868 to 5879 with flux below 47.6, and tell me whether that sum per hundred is 0.020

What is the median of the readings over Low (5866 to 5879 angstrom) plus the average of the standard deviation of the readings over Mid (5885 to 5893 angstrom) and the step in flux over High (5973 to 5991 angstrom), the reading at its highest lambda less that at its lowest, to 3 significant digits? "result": 47.8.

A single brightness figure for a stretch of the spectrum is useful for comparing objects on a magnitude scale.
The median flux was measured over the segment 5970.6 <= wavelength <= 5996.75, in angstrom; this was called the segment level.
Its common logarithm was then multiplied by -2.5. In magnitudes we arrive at -4.180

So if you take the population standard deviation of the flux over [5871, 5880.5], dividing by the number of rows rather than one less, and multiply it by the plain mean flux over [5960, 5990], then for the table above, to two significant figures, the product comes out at 38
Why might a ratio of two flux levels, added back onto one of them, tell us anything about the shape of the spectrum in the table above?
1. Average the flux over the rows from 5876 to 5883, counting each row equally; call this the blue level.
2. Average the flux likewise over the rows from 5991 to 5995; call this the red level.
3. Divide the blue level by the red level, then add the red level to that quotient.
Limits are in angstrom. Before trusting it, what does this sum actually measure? 47.7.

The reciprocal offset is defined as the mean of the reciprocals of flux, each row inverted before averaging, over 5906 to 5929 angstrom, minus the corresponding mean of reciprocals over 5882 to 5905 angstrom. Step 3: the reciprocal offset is -0.0028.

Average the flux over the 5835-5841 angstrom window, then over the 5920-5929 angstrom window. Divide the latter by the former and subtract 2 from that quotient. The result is -1.04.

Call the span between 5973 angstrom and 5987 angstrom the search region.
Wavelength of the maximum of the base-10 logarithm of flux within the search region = 5974.01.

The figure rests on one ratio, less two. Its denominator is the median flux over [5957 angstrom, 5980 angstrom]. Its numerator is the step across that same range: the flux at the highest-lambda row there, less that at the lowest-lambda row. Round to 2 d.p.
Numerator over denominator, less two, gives -2.00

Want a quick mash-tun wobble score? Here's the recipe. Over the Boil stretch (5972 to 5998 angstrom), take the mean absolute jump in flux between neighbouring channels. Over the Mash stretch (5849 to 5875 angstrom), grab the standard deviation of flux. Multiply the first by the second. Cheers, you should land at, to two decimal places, 0.02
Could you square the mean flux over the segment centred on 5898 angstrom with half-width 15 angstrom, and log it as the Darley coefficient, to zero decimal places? 1912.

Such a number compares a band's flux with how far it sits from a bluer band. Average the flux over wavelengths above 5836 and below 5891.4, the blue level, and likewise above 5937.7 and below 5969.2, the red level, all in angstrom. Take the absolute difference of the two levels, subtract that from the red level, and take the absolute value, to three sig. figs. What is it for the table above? 47.1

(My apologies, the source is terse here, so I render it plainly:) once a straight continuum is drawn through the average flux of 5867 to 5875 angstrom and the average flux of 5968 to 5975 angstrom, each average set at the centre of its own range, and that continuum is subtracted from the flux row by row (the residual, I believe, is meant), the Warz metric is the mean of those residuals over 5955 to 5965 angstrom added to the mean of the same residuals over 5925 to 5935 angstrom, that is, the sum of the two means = -1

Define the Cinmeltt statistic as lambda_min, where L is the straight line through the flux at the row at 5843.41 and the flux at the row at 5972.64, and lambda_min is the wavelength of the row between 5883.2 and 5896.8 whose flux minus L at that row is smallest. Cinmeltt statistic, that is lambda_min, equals 5890.69 angstrom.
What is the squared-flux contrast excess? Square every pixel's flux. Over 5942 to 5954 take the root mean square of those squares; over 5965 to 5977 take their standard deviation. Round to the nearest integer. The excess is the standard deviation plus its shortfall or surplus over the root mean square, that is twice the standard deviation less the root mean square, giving -2244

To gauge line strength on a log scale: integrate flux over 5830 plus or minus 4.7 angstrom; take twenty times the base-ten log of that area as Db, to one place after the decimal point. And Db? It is 53.6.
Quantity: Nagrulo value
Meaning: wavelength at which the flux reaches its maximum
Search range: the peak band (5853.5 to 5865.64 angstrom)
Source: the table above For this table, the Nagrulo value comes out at 5854.18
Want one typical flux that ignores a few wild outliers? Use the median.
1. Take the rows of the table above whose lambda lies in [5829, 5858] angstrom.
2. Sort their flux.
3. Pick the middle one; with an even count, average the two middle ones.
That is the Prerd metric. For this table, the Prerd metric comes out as 48.8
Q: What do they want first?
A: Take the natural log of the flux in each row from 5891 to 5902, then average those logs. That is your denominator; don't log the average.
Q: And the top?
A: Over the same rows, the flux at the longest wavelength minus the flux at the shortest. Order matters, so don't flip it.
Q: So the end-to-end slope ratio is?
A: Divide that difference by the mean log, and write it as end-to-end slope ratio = 1.58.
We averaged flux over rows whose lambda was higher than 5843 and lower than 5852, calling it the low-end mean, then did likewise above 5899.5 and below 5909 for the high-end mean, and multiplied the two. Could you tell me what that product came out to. 2255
